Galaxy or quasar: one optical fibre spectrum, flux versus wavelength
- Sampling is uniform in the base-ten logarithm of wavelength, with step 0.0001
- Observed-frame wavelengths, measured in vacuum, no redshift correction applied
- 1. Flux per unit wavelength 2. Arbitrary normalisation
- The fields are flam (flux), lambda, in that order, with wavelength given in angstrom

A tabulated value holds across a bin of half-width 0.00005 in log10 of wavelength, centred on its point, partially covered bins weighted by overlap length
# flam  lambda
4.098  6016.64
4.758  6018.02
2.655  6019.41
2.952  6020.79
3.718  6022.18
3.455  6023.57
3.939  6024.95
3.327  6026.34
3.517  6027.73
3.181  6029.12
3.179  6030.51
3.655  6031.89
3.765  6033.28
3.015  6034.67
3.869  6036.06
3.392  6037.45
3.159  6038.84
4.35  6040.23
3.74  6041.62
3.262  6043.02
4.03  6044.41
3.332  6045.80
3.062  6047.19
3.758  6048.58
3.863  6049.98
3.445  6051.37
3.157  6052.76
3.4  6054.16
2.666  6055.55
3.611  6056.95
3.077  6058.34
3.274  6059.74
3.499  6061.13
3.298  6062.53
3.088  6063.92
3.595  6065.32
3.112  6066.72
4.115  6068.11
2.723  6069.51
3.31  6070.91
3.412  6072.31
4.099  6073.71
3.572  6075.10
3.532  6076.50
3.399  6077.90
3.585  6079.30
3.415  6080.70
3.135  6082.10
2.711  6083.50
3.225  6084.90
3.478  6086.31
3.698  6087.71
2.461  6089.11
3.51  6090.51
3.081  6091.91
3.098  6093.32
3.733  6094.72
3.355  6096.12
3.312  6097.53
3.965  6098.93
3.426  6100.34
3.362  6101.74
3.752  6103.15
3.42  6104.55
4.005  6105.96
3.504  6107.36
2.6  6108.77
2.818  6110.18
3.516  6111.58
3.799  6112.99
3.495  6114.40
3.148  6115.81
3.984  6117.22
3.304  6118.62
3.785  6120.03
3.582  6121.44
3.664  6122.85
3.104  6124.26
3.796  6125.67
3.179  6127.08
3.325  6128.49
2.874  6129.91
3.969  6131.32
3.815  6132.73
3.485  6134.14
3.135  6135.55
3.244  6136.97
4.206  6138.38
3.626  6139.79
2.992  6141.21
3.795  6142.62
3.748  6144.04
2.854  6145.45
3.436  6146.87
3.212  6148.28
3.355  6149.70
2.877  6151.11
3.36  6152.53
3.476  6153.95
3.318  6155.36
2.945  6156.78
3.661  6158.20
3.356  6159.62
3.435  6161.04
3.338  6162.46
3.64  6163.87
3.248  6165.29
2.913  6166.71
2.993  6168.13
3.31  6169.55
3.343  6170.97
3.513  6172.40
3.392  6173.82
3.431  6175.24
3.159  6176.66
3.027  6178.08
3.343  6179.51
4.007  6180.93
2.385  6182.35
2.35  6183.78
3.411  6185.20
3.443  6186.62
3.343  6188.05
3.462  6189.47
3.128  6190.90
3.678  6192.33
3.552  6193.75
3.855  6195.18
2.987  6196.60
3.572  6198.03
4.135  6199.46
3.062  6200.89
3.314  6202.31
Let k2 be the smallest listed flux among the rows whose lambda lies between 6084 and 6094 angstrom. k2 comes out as 2.461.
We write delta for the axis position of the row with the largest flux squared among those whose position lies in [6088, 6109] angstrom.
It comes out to 6105.96 angstrom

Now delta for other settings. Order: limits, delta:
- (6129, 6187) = 6138.38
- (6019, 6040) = 6024.95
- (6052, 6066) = 6056.95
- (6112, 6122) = 6117.22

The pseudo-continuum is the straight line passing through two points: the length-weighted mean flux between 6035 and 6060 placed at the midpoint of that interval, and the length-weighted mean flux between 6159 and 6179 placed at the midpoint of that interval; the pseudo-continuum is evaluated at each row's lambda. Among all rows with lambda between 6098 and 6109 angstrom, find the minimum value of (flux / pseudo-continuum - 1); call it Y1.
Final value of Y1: -0.23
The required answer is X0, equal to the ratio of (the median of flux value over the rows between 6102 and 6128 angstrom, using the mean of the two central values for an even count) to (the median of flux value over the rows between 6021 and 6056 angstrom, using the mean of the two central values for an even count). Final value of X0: 1.02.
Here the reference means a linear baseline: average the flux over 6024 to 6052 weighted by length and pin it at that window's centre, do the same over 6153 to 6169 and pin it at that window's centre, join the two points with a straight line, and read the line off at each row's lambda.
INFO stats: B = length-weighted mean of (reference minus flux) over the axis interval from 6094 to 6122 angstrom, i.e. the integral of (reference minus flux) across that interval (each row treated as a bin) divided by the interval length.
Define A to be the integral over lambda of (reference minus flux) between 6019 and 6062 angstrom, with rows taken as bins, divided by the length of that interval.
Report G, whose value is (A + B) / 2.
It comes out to 0.01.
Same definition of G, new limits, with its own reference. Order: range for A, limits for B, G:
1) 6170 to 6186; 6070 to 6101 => 0.06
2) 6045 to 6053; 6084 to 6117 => 0.05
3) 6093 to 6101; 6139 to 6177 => -0.04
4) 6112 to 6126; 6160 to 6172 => -0.08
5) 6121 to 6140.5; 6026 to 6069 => -0.03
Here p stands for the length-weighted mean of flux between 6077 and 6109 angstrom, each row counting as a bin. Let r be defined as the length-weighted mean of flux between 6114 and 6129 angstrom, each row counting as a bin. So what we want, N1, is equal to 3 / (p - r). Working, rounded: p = 3.37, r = 3.49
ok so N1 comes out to -25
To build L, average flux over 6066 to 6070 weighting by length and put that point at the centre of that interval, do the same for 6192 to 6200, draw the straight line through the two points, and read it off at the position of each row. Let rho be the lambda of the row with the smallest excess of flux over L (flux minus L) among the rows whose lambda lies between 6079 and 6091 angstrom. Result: 6089.11 angstrom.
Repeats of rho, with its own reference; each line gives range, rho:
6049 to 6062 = 6055.55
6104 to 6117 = 6108.77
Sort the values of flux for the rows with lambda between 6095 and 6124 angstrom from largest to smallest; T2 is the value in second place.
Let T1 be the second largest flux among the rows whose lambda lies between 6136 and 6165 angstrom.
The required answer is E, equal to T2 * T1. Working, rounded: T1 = 3.795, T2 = 3.984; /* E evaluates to 15.1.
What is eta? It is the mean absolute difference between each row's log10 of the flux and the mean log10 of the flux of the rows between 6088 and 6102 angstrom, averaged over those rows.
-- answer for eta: 0.037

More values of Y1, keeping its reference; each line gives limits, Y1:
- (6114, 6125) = -0.08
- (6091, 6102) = -0.09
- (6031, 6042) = -0.13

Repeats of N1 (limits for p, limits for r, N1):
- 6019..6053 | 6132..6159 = 35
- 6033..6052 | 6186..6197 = 24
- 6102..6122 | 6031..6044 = -28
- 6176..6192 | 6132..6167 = -16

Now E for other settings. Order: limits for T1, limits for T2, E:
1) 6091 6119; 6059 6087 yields 16.3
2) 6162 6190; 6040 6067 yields 14.7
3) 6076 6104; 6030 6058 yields 15.1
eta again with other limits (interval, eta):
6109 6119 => 0.038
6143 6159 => 0.032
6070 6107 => 0.032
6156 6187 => 0.039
